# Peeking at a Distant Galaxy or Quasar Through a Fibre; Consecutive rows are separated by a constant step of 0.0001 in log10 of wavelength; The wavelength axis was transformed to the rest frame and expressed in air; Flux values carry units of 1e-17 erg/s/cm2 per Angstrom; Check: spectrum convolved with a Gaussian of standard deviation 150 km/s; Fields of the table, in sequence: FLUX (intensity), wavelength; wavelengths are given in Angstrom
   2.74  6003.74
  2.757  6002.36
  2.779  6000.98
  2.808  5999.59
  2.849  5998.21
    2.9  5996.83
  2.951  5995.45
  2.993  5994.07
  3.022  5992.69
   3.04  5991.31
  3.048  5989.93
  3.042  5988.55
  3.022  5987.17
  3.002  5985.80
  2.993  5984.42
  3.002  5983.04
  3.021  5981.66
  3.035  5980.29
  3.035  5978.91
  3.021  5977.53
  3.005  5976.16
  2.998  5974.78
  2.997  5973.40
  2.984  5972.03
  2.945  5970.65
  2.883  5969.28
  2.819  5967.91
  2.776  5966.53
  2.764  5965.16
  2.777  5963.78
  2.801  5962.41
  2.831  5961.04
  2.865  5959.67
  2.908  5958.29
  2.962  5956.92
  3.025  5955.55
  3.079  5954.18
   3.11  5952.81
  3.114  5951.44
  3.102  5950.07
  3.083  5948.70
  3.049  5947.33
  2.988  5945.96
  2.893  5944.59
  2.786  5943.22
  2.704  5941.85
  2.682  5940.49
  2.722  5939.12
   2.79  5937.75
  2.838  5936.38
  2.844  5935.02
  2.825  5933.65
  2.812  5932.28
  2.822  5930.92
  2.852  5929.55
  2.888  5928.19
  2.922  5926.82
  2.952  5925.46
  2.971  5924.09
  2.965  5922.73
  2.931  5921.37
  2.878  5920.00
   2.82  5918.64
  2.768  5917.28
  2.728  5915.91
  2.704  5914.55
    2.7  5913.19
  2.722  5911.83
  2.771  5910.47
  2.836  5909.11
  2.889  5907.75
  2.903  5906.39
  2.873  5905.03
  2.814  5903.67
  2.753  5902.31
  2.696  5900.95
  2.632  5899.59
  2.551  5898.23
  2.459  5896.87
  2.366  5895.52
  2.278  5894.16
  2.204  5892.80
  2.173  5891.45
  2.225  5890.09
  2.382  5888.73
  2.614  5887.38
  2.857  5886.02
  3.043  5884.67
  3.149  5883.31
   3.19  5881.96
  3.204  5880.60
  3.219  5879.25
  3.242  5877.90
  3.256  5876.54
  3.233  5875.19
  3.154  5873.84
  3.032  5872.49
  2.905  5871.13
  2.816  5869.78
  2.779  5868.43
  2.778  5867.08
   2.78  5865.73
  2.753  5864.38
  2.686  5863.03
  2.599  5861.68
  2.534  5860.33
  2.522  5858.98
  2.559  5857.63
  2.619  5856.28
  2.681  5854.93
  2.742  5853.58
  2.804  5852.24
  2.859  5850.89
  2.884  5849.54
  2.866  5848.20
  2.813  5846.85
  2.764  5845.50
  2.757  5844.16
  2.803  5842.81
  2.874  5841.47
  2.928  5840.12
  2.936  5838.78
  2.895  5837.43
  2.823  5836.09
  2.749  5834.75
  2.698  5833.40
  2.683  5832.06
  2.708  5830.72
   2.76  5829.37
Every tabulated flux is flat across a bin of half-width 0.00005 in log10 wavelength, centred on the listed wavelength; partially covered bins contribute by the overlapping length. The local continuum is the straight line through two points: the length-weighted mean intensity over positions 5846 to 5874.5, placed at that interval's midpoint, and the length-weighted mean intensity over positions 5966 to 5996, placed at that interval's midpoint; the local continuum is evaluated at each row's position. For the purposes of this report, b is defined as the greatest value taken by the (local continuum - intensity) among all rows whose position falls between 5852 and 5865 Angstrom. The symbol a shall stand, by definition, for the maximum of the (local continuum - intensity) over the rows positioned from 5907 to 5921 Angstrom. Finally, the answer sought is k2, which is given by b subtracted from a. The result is -0.08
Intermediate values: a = 0.16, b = 0.24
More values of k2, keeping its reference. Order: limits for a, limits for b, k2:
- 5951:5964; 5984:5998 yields 0.06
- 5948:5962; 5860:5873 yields -0.12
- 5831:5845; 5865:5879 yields 0.03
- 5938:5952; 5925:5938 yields 0.11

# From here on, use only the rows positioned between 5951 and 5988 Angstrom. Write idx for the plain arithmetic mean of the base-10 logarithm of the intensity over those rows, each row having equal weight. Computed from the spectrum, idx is 0.470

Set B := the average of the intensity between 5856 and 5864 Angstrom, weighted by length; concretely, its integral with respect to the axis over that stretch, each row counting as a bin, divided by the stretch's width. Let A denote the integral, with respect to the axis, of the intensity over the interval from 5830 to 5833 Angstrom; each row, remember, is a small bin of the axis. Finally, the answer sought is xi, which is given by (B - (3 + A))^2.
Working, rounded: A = 8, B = 2.6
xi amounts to 72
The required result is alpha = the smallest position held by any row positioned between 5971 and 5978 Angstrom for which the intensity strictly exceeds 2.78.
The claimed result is 5972.03 Angstrom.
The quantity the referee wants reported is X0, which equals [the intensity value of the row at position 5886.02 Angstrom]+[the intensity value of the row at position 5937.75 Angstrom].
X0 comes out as 5.65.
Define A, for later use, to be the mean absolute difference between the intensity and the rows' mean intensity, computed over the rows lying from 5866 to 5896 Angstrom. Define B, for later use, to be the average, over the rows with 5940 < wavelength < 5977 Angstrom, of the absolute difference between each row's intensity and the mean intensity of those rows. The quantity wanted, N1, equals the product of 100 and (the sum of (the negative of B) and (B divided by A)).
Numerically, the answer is 23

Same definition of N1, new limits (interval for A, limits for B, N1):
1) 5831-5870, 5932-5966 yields 123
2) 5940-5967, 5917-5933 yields 39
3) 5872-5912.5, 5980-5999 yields 10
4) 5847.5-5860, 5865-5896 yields 240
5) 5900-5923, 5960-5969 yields 28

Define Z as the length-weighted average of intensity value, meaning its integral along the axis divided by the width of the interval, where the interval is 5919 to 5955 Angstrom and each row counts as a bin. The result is 2.91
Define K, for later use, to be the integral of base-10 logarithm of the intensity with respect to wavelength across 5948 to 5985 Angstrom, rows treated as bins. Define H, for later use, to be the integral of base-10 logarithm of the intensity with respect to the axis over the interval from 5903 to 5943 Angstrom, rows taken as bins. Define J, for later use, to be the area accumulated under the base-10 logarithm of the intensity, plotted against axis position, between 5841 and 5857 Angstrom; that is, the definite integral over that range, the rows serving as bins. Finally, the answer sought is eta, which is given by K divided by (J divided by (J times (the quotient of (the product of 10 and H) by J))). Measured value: 441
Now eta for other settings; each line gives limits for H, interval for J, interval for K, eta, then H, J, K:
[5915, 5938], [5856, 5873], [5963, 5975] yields 78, 10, 7.4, 5.5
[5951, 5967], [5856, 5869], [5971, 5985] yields 90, 7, 5.5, 6.7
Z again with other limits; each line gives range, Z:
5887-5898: 2.34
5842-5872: 2.74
